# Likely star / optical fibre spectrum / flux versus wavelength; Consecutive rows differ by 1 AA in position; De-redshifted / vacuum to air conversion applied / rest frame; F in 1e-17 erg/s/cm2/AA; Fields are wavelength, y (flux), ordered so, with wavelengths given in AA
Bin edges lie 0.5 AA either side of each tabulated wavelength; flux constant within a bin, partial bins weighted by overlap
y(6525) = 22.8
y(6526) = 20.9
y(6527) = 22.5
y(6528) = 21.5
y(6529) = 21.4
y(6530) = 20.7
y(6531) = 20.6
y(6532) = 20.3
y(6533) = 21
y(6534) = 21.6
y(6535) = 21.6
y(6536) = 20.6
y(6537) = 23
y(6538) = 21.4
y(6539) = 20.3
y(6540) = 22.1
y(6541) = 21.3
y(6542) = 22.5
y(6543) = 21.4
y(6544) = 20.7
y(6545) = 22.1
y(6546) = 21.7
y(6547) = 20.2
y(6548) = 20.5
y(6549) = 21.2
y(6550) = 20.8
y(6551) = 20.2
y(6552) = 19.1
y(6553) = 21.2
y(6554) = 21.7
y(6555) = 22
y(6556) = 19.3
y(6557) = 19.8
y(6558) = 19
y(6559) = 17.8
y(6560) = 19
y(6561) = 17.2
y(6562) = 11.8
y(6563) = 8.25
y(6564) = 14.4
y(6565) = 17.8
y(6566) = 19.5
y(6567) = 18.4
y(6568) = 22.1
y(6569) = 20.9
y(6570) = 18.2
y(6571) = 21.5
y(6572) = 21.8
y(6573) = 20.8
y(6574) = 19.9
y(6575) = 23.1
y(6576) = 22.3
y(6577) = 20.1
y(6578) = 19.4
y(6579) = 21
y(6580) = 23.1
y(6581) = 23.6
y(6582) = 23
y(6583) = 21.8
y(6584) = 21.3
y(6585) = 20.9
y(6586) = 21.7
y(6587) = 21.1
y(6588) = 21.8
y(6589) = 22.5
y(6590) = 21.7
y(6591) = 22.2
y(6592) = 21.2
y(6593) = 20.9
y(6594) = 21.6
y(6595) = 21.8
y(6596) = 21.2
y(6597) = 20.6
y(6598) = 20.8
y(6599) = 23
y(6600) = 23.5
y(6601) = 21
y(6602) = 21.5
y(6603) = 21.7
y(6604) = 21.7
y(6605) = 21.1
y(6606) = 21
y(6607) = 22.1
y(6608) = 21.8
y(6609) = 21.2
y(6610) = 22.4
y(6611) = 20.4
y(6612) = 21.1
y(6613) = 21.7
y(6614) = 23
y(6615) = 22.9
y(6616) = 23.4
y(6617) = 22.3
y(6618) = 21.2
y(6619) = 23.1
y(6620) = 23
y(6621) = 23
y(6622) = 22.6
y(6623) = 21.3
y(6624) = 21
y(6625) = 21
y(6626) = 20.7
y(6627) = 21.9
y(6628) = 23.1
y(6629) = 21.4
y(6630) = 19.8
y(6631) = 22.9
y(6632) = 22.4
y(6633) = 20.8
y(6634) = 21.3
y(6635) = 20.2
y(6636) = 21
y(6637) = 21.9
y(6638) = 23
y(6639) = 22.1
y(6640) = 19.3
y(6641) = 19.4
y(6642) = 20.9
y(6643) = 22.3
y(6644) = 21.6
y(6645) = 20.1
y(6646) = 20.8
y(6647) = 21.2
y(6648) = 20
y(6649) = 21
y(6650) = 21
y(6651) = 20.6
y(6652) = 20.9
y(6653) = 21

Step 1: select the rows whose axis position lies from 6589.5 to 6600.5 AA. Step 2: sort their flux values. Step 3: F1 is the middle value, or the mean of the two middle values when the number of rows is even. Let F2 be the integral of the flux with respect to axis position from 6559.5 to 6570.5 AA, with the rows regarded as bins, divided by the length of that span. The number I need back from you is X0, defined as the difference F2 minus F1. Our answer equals -4.55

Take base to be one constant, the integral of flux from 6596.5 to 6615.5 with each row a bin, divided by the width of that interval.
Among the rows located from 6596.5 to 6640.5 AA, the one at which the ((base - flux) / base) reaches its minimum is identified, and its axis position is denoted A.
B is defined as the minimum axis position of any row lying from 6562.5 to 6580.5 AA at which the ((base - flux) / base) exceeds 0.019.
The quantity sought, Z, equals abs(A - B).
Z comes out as 37 AA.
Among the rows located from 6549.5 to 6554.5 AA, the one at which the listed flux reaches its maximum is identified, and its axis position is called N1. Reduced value 6554 AA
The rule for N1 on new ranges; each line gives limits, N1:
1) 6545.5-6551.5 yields 6546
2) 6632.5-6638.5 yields 6638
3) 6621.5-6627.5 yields 6622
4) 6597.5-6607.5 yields 6600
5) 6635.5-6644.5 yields 6638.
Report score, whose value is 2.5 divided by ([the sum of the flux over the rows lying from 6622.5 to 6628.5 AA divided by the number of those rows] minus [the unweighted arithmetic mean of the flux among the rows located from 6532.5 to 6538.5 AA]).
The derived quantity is -75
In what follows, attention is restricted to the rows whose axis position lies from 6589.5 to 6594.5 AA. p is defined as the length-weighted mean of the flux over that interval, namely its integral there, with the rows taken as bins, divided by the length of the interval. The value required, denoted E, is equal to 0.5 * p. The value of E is 10.8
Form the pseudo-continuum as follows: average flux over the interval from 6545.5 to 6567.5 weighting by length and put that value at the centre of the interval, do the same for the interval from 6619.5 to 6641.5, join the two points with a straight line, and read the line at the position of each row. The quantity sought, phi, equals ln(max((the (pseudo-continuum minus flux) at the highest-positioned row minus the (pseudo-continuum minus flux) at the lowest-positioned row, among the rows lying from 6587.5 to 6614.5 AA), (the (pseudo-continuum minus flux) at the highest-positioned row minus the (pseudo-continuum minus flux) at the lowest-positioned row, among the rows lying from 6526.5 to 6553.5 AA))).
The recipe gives 0.8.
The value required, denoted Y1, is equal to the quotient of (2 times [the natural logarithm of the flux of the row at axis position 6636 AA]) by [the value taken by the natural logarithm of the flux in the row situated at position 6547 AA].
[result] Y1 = 2.03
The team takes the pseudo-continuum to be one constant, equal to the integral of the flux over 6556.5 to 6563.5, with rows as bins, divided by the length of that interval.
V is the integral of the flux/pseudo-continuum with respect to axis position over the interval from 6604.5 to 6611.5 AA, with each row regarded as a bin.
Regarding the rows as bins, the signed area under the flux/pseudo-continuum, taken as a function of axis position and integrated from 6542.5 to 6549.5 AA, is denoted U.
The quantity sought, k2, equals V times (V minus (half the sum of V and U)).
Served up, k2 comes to 0.6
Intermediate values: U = 9.2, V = 9.30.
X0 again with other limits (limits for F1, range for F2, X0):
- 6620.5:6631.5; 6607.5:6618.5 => 0.55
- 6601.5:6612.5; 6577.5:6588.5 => 0.20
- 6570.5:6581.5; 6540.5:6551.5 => -0.35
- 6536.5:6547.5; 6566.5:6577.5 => -0.57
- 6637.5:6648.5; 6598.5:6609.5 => 0.88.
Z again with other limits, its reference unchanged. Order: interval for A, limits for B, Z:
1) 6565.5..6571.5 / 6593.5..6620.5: 28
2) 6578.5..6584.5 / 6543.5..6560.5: 37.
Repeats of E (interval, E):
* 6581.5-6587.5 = 10.8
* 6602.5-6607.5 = 10.8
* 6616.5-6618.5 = 10.9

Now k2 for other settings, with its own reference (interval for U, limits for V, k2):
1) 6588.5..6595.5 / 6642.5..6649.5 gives -1.4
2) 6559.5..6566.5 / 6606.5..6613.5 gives 12.4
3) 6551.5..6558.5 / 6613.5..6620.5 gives 5.1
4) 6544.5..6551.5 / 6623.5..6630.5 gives 0.6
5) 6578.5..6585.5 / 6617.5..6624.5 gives 0.1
